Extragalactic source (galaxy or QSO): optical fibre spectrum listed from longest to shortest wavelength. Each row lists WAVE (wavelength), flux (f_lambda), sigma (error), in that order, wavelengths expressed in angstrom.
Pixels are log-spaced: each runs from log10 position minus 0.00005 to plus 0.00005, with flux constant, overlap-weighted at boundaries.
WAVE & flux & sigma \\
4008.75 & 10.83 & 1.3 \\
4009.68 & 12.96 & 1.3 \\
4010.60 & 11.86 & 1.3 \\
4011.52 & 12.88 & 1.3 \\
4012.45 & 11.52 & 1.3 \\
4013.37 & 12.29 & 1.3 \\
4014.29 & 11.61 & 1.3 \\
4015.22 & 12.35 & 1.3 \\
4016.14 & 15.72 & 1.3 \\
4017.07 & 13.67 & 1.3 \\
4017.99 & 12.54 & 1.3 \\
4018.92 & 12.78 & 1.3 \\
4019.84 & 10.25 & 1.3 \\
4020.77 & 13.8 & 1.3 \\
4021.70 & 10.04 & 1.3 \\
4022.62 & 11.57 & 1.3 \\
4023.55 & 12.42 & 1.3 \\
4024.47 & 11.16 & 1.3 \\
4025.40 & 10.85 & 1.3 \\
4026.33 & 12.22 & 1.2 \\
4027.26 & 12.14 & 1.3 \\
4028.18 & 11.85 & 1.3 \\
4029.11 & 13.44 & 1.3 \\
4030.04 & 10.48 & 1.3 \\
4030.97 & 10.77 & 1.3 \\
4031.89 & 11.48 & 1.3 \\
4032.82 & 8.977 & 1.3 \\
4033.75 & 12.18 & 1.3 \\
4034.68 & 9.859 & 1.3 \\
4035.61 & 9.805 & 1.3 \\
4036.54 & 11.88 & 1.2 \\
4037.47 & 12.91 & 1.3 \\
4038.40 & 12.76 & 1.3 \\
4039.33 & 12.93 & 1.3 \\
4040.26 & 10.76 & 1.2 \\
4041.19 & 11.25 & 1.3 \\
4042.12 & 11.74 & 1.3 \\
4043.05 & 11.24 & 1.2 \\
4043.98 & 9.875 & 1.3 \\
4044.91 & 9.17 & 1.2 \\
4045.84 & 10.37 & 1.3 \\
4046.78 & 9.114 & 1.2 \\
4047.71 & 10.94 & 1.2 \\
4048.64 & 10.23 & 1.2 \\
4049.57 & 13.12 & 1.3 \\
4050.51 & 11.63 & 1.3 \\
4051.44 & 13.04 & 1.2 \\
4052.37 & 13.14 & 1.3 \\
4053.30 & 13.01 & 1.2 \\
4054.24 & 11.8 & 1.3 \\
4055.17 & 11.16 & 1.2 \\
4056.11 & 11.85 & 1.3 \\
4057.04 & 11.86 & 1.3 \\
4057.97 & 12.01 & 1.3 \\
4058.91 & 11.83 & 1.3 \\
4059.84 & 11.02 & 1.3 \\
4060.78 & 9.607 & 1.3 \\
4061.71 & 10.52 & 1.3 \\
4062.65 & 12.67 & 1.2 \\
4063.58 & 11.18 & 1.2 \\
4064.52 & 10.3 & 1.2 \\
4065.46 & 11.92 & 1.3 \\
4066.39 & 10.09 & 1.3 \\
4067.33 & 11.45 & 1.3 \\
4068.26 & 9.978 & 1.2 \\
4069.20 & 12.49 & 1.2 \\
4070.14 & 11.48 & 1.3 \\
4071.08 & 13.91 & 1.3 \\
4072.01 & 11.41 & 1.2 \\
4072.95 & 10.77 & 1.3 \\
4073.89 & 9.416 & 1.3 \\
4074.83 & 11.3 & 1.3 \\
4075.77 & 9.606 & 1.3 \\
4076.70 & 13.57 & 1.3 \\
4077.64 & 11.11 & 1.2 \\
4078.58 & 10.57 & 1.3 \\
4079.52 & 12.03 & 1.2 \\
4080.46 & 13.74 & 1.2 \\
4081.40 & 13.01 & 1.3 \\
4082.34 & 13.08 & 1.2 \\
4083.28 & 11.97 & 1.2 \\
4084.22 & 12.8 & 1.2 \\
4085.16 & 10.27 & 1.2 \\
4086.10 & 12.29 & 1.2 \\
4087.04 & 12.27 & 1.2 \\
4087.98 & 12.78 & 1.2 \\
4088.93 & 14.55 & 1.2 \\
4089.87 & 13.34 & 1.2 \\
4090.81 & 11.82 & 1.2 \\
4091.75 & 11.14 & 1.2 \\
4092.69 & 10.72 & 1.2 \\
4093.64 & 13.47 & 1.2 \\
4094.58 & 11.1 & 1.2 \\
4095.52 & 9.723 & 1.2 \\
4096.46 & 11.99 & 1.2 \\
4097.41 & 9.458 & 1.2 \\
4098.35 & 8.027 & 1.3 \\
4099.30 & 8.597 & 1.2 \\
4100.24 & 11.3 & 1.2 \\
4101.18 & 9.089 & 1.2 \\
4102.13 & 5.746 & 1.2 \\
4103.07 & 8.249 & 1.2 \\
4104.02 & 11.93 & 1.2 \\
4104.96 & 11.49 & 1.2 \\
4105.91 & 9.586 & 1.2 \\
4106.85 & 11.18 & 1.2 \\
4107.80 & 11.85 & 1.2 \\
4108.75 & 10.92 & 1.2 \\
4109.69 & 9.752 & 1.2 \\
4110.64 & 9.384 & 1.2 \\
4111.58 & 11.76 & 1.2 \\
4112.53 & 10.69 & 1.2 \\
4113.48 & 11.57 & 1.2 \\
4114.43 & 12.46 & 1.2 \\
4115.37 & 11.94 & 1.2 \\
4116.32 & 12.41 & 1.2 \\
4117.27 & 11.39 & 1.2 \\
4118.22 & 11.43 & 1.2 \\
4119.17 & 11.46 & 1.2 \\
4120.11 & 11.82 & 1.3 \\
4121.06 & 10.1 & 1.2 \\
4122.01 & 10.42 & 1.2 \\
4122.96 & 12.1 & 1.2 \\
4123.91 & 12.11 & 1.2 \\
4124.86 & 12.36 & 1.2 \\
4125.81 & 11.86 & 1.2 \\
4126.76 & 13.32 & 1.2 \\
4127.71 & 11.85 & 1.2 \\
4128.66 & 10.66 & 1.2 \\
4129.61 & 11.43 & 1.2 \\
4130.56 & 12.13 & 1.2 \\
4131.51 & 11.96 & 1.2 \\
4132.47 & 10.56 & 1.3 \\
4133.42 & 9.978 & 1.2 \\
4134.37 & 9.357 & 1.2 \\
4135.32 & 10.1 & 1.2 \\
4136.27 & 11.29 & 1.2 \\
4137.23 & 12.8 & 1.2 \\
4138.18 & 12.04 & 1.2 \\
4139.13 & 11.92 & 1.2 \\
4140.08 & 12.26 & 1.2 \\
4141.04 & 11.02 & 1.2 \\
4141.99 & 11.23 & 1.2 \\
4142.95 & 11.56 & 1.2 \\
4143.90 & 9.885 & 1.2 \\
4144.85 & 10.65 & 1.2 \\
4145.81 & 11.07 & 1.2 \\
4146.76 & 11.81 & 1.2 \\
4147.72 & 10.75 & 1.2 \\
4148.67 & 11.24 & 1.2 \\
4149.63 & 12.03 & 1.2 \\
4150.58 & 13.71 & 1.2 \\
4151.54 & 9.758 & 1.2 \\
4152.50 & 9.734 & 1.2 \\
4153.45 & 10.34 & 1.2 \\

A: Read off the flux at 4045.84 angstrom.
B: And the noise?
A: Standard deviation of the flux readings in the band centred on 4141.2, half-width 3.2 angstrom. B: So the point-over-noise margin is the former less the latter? 9.6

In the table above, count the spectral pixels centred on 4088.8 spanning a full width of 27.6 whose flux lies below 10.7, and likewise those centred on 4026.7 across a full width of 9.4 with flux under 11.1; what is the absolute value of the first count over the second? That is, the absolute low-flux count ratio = 3.0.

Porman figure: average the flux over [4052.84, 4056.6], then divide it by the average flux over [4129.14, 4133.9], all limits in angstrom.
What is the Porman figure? 1.07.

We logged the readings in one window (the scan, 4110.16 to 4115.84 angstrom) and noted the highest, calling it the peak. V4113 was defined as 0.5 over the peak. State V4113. 0.040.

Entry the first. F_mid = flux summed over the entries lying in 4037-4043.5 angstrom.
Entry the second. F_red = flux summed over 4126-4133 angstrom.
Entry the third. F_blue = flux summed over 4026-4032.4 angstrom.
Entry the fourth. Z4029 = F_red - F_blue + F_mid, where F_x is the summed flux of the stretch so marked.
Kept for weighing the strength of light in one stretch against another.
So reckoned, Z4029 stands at 83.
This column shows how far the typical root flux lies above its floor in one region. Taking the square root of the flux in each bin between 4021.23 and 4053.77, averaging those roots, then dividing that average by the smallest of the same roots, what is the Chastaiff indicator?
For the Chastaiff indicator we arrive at 1.124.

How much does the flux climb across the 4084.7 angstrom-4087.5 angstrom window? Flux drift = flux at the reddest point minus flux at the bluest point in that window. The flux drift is 2.0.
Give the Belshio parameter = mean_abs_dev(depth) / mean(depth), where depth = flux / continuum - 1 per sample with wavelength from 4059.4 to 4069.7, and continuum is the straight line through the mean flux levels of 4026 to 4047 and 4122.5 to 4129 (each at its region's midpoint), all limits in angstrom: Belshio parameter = -1.9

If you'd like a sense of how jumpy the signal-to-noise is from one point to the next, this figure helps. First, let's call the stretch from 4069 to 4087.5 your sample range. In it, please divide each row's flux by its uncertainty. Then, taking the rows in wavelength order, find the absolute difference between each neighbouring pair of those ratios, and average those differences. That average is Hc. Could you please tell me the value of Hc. 1.4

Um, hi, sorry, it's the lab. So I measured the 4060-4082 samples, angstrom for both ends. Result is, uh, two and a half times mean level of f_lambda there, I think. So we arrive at 28.5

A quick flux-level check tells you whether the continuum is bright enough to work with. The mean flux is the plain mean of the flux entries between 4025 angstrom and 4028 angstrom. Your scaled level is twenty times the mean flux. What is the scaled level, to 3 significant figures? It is 235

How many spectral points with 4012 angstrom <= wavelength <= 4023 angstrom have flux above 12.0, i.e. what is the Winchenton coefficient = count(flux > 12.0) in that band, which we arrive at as 7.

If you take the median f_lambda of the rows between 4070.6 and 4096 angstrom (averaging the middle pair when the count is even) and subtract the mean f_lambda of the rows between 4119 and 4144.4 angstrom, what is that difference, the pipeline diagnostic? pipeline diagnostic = 0.58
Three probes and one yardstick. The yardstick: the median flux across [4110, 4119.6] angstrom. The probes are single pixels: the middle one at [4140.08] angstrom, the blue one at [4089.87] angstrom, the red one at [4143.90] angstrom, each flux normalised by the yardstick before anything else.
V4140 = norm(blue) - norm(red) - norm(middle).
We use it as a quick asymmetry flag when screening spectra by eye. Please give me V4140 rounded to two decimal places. -0.76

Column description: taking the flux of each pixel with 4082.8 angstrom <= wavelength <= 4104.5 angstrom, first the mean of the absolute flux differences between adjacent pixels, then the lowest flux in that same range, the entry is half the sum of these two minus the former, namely 2.0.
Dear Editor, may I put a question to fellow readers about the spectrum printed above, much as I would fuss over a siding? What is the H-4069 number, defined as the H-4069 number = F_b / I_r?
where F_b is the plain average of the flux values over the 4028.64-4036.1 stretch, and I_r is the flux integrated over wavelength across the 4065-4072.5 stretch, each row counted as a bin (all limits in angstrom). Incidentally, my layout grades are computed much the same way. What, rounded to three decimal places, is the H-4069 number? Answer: 0.125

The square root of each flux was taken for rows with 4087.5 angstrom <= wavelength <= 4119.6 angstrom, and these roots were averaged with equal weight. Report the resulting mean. 3.30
